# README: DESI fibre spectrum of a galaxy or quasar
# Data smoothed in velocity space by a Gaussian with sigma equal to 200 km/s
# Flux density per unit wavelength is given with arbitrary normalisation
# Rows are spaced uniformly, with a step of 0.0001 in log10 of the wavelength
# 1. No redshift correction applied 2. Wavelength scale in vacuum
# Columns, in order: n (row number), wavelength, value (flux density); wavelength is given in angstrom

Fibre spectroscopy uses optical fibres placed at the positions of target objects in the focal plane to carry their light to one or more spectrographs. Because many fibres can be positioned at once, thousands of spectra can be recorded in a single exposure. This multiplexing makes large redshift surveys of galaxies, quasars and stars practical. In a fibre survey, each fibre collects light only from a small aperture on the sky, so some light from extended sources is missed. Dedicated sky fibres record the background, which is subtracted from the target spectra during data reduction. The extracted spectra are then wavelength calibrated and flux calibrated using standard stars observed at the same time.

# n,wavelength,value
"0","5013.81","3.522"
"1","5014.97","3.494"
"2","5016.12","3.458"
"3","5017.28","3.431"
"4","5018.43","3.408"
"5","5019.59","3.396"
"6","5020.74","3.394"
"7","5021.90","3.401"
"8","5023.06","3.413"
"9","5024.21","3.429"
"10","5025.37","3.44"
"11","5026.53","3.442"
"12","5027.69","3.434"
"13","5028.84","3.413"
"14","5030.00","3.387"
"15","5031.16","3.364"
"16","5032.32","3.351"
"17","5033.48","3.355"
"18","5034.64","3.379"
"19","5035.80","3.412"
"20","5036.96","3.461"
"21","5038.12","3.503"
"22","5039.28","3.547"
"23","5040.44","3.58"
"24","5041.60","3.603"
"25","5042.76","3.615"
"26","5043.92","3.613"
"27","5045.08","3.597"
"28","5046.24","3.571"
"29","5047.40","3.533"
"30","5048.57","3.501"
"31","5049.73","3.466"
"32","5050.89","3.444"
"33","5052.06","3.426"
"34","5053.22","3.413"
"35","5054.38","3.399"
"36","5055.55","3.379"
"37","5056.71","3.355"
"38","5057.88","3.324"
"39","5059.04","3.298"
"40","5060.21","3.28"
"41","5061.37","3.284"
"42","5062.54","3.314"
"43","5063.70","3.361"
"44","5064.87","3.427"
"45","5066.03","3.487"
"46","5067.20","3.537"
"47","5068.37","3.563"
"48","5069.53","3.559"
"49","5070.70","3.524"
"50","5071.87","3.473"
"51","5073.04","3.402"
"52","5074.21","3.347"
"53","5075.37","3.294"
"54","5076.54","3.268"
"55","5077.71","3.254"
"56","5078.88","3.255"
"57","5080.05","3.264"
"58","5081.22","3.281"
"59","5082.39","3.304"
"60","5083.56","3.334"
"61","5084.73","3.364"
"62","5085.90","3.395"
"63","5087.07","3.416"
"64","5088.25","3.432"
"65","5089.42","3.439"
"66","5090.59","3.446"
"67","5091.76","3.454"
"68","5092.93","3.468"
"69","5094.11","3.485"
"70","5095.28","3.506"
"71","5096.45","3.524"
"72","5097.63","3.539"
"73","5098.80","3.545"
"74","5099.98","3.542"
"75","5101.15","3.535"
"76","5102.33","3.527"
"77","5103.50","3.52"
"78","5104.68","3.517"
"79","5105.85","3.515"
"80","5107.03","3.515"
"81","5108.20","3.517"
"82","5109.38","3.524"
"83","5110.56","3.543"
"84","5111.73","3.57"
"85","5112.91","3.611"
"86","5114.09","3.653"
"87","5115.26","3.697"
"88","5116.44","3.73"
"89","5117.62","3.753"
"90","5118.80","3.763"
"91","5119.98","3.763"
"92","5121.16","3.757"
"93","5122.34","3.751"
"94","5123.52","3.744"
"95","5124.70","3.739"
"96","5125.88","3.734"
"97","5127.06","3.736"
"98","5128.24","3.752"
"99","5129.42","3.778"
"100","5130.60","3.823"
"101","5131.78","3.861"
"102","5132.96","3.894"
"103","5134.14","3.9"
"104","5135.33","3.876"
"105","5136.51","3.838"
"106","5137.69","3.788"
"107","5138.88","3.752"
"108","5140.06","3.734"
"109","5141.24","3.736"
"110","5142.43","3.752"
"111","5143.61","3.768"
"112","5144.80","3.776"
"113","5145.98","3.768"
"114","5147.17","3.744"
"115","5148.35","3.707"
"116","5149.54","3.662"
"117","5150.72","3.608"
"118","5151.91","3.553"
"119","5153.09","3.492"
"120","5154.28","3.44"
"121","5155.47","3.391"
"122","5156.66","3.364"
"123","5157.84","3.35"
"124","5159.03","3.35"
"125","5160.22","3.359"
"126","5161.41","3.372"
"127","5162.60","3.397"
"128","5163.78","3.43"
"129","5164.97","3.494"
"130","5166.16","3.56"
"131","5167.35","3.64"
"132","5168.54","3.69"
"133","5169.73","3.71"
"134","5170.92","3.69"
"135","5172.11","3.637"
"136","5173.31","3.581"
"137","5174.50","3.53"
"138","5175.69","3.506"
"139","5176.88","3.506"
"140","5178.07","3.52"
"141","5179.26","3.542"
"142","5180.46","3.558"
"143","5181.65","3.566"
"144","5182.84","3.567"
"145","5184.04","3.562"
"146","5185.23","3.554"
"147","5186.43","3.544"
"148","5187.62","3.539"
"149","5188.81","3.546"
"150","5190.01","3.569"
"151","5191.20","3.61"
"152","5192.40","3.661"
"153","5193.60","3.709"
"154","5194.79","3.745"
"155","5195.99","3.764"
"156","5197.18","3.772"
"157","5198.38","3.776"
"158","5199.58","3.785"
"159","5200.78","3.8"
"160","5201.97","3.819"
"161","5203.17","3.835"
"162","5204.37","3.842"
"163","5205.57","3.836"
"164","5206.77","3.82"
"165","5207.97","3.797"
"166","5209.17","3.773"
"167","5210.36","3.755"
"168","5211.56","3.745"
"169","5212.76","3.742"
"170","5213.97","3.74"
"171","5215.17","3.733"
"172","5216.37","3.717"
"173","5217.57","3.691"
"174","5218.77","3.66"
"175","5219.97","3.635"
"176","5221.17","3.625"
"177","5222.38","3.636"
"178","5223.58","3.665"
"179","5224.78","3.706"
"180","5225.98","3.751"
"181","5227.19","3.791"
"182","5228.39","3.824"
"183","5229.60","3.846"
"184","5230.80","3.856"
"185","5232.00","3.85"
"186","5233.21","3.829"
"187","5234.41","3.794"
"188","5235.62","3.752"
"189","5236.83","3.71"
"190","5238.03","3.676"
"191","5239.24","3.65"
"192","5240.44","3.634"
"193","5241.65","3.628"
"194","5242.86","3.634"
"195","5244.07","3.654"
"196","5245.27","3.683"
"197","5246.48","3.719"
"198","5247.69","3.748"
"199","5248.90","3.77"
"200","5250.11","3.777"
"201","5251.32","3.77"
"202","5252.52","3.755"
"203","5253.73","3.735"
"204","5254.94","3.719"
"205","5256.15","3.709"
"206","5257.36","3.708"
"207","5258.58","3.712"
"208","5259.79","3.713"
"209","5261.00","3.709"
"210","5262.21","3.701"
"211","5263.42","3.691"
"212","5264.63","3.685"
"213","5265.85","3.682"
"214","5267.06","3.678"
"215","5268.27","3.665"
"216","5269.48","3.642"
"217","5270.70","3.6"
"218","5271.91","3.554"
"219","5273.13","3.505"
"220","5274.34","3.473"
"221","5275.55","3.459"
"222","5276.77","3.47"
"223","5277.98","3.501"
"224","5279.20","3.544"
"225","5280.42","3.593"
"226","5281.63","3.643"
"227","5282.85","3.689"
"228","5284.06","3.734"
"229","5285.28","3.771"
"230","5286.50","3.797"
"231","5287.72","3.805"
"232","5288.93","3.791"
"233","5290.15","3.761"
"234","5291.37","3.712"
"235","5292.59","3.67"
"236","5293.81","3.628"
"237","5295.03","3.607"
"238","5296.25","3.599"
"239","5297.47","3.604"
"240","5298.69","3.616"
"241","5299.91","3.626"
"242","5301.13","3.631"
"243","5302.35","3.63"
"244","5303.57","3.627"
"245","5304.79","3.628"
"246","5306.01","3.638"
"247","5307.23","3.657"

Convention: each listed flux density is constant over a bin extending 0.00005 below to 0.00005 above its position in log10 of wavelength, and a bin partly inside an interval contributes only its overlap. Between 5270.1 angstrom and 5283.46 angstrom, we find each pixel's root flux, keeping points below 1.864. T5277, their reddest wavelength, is 5276.77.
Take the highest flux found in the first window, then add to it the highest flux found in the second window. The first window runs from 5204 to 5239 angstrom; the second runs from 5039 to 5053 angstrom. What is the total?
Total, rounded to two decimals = 7.47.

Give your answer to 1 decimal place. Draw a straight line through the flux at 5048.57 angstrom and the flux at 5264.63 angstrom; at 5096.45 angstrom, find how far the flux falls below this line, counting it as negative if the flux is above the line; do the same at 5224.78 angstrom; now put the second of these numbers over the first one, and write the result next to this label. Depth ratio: -3.1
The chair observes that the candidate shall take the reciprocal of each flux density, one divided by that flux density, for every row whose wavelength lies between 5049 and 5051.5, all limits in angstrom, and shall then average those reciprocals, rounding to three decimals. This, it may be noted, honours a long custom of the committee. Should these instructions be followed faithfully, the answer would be 0.289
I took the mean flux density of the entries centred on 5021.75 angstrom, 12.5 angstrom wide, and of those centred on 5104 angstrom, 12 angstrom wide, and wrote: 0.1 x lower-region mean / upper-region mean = 0.097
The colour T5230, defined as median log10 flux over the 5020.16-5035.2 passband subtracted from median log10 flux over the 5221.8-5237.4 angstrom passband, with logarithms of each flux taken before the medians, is 0.05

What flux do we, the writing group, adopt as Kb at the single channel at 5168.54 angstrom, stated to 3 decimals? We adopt 3.690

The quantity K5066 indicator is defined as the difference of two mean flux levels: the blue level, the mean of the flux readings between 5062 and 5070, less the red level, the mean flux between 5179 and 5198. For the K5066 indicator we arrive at -0.15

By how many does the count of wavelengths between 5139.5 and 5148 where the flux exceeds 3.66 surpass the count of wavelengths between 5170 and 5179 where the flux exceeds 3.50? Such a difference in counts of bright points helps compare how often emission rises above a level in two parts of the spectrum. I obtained 0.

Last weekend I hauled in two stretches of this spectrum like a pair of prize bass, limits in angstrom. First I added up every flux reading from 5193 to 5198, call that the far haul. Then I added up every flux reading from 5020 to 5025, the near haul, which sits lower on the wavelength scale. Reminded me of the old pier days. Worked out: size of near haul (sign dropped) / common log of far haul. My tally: 11.6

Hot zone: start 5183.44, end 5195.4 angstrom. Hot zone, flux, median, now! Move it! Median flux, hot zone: 3.57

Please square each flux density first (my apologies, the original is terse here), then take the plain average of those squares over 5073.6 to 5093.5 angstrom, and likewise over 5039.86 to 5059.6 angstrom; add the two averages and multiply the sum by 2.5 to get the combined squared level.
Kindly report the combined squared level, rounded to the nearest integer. 58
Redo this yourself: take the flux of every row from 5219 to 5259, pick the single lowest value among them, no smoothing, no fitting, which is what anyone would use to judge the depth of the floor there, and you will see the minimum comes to 3.625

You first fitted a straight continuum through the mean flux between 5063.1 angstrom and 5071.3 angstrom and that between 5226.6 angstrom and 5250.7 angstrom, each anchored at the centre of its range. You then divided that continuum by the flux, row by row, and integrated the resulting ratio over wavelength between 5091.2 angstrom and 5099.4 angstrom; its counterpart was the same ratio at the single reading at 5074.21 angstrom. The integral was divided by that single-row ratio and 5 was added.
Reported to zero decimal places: 13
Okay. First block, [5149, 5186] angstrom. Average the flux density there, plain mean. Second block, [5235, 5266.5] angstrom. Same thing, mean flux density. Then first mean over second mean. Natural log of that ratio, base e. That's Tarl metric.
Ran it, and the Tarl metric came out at -0.05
